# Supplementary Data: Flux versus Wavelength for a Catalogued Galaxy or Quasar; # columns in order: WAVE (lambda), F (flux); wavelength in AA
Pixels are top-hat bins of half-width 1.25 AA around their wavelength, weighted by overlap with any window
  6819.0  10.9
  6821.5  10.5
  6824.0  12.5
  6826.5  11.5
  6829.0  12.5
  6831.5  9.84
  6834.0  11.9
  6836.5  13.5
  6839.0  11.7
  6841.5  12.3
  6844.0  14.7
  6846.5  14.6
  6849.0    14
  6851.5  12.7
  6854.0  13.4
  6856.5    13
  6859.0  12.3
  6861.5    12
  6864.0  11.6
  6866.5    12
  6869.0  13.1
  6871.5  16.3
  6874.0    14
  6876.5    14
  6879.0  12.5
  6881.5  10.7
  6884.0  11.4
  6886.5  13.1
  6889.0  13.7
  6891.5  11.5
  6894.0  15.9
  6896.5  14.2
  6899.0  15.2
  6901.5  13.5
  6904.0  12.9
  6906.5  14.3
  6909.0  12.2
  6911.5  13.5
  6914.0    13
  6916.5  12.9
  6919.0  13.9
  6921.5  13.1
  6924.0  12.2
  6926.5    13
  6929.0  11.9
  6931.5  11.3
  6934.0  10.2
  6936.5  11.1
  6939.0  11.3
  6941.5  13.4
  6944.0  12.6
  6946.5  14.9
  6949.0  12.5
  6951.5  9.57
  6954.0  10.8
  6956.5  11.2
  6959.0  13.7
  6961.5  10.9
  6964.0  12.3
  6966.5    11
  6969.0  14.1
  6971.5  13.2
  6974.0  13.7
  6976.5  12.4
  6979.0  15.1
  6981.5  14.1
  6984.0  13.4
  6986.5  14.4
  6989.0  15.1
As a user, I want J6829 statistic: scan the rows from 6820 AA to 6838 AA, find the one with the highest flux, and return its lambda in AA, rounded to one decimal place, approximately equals 6836.5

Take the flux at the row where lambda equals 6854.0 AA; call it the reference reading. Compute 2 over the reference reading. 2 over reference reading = 0.149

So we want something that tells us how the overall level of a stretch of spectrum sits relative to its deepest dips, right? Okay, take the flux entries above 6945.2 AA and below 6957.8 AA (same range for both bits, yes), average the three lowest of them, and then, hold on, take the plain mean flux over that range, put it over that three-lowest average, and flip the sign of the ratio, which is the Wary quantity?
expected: -1.12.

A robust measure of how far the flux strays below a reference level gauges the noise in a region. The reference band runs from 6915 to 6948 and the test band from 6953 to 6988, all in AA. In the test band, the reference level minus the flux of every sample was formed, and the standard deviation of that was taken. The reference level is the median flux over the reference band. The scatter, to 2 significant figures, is 1.4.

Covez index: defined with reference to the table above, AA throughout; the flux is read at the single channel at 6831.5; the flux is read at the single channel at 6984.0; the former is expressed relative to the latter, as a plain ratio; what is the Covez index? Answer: 0.73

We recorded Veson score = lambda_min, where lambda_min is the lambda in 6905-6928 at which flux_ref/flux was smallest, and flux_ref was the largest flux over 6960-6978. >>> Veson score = 6906.5 AA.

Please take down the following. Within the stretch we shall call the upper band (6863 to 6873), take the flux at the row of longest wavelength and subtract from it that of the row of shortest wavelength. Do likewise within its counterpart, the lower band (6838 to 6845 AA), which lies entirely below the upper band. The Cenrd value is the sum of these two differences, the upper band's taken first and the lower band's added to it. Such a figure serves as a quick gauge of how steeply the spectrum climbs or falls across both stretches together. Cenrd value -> 7.7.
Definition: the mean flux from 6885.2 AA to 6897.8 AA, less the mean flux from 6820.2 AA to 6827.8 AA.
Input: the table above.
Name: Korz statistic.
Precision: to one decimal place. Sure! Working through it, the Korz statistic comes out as 2.2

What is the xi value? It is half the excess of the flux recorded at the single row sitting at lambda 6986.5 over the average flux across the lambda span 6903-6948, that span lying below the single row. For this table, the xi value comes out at 0.9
